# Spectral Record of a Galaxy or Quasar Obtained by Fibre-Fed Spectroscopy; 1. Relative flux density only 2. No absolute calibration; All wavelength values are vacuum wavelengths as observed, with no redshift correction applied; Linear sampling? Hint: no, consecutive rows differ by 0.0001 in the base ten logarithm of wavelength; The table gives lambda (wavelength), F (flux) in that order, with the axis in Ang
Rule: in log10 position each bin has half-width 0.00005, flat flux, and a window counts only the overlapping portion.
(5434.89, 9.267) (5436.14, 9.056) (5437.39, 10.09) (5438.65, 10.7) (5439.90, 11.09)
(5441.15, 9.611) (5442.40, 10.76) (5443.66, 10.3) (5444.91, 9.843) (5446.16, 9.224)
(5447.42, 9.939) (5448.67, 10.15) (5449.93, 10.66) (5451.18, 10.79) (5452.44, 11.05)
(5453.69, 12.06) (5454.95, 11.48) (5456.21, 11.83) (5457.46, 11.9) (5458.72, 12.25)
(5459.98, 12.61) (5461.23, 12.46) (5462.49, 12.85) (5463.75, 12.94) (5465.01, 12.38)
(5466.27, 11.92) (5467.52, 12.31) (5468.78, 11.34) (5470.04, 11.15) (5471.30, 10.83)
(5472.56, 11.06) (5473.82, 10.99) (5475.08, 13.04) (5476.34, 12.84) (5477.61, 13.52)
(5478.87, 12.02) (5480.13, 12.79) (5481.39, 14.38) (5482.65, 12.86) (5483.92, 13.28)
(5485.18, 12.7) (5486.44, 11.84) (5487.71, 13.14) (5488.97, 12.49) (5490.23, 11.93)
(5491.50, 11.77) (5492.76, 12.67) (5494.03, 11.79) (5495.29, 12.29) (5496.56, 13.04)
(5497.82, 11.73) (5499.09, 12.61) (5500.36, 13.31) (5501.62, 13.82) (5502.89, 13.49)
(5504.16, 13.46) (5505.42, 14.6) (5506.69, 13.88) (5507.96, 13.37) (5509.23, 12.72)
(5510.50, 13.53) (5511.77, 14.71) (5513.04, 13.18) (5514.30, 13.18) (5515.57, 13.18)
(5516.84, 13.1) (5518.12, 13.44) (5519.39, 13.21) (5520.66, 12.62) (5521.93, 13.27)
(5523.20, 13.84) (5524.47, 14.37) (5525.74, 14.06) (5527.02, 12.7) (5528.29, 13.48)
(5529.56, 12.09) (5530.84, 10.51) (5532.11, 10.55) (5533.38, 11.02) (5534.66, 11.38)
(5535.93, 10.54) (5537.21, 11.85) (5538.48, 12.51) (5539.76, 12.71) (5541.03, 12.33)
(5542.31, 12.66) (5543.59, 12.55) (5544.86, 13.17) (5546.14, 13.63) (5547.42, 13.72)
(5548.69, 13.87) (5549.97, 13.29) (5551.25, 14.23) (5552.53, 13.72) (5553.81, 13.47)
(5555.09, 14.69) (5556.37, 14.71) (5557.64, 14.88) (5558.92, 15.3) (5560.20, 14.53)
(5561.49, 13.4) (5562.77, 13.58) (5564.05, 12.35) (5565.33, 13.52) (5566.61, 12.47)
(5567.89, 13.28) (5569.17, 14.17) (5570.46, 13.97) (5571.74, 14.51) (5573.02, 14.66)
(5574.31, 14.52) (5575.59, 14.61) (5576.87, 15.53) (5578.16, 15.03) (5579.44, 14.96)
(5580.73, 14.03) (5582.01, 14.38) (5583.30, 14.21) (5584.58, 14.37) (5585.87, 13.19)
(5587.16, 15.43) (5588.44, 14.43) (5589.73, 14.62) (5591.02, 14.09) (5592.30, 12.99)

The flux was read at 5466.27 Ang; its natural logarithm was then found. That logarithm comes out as 2.48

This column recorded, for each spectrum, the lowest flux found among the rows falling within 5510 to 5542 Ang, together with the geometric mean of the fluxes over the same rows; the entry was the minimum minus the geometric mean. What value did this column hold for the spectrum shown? -2.1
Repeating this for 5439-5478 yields -2.2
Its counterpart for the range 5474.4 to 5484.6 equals -1.1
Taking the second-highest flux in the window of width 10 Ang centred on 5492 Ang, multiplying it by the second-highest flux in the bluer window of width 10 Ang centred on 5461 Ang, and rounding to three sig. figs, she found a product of 168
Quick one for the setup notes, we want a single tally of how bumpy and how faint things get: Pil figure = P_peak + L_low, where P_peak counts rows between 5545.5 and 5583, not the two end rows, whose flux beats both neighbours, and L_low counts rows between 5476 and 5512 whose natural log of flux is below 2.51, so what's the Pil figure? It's 15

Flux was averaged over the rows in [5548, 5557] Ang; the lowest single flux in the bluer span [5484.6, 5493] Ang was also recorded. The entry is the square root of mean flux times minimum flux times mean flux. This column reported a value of 48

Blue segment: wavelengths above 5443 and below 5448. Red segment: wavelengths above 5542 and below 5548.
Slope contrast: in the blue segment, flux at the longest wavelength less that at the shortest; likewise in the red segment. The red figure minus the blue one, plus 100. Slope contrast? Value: 101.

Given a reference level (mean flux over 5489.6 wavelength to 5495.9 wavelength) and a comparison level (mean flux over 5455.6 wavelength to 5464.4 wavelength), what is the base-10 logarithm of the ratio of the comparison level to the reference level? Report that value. 0.01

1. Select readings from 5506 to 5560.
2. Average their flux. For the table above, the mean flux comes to 13.1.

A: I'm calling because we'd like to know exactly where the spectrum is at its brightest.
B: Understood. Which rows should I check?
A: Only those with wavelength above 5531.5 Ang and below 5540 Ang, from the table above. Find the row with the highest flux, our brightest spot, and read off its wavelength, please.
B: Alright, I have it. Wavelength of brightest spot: 5539.76 Ang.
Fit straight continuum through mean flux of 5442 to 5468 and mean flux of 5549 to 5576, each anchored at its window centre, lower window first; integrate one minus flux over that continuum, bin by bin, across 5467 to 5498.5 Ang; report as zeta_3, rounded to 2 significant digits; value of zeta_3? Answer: -0.61 Ang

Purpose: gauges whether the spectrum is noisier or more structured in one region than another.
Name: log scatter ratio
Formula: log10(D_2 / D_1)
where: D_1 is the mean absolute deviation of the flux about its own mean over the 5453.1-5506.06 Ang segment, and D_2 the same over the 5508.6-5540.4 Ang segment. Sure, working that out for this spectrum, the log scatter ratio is 0.1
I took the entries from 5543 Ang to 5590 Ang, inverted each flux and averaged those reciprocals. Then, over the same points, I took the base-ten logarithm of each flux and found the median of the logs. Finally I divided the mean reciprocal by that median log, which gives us 0.062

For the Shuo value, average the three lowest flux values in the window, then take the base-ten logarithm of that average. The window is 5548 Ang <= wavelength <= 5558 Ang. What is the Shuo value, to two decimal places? 1.13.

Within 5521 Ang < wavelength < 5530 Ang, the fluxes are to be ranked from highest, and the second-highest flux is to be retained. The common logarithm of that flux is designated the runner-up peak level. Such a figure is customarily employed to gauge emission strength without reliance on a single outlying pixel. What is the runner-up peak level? 1.15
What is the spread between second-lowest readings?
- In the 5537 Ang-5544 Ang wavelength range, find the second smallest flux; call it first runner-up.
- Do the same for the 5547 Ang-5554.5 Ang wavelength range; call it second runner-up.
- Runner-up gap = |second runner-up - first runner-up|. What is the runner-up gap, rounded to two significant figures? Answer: 1.1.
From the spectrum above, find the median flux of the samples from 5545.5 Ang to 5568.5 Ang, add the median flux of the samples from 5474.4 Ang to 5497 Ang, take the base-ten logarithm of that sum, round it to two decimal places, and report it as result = 1.42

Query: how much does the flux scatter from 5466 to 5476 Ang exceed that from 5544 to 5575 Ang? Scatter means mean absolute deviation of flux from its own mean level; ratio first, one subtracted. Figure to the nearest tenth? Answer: 0.0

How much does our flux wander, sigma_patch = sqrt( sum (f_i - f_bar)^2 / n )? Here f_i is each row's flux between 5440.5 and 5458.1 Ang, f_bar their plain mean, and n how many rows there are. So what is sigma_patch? 0.86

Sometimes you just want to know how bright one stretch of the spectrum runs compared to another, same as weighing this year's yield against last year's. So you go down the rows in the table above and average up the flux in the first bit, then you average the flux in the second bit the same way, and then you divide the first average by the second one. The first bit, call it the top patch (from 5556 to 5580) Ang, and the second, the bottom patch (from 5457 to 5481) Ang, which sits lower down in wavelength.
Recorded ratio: 1.17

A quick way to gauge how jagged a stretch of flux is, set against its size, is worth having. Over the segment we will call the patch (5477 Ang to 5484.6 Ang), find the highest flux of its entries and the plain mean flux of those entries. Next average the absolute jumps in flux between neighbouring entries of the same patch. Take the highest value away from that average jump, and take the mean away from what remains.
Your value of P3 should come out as -26.4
